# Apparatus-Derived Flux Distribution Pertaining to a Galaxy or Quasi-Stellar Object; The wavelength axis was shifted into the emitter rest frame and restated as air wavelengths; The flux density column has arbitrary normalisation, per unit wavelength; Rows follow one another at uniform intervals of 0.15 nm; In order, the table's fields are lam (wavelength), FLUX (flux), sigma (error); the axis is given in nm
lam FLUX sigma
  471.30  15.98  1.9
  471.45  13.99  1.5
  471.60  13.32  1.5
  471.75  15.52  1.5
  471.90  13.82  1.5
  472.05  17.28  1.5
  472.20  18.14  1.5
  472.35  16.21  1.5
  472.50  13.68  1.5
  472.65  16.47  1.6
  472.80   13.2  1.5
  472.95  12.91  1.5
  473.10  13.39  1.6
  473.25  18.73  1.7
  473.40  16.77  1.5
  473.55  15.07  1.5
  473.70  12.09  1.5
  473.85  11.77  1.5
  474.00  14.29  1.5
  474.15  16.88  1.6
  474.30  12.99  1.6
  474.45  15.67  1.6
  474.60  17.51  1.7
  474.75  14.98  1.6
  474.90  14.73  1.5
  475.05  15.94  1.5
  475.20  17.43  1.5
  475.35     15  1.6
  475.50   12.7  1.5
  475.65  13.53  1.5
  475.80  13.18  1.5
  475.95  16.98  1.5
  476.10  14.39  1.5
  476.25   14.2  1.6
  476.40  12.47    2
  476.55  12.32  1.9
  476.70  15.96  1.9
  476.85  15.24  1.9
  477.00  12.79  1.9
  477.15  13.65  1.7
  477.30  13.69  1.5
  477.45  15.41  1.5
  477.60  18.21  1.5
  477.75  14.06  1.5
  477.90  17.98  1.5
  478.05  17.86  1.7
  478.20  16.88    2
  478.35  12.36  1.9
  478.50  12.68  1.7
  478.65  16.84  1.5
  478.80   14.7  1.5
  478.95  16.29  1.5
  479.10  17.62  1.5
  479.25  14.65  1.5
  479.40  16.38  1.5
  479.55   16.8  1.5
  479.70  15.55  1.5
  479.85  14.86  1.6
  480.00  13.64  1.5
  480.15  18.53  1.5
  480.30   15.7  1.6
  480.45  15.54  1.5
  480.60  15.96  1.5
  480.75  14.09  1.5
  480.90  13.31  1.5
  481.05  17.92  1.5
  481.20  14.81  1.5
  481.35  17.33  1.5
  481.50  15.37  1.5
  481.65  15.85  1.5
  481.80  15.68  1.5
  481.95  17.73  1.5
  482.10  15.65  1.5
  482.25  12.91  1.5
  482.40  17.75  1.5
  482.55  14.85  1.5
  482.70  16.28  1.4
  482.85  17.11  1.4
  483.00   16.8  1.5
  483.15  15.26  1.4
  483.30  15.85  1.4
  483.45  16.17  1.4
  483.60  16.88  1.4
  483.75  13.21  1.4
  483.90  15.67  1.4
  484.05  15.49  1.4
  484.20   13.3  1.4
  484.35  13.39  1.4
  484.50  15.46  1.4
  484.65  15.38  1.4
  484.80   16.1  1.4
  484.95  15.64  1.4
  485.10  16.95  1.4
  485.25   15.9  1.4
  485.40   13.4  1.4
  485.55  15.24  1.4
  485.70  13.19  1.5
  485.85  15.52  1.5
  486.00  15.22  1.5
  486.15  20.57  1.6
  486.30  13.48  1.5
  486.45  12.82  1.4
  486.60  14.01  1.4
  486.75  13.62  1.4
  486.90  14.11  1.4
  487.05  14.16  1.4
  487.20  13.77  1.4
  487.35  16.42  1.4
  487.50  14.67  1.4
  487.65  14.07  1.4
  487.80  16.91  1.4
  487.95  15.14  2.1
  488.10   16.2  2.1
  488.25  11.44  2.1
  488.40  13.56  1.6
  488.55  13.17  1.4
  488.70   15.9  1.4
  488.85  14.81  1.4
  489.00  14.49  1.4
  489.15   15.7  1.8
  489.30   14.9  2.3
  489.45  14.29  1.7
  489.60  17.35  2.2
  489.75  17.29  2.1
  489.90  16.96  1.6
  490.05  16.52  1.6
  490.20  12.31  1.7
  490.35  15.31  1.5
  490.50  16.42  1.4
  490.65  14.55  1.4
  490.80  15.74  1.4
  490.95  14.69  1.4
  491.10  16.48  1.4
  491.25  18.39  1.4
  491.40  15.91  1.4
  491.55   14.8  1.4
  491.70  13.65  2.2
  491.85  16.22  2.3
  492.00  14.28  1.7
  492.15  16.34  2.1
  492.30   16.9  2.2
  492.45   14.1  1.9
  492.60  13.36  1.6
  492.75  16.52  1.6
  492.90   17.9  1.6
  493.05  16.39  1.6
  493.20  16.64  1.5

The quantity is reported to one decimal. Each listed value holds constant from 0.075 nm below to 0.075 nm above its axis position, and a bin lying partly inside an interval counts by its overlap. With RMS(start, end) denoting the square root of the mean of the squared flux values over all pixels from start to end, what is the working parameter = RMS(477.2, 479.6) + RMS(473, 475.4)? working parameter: 31.2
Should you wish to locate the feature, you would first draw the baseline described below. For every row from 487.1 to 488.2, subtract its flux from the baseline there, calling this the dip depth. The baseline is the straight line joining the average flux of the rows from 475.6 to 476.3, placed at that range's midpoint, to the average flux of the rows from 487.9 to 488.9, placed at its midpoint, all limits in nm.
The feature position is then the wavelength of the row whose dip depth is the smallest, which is 487.80 nm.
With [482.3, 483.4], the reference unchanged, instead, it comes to 482.40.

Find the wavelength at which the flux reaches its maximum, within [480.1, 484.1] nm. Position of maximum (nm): 480.15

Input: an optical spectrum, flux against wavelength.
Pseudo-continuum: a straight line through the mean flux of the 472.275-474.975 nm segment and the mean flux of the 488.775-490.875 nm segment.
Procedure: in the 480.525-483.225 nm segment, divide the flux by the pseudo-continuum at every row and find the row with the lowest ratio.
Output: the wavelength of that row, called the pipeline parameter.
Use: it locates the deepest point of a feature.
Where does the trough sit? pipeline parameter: 482.25 nm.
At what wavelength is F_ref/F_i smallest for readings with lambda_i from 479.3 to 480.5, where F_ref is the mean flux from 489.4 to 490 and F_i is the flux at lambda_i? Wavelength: 480.15 nm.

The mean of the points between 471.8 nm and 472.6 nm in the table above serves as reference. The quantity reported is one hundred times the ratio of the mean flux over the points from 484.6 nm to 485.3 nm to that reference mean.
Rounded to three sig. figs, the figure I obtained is 101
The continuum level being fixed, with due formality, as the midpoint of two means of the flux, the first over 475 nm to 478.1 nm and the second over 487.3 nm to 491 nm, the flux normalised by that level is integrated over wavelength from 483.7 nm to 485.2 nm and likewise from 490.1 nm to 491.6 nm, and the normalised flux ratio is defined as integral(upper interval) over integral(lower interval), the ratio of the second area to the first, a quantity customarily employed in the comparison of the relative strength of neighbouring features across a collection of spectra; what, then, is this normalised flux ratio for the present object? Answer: 1.03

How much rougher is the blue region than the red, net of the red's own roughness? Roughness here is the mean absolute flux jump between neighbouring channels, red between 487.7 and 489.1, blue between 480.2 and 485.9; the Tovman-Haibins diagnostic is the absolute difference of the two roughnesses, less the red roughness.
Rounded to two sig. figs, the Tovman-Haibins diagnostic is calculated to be -1.6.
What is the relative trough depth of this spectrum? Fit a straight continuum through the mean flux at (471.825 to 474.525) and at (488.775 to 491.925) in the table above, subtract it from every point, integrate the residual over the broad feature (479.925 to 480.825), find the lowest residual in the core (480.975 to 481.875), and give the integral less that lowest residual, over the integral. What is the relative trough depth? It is 2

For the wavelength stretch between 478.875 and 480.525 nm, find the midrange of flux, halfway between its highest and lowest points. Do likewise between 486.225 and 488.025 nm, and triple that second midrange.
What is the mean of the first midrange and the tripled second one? 30.3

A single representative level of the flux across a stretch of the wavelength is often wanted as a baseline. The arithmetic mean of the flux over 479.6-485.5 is 15.6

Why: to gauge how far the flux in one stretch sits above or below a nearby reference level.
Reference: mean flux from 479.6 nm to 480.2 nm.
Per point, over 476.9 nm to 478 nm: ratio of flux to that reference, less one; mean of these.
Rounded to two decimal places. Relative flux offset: -0.03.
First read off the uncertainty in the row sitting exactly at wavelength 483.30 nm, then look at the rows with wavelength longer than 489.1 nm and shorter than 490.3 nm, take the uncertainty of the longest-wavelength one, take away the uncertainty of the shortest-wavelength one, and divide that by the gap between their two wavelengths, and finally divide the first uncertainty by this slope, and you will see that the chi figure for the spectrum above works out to -15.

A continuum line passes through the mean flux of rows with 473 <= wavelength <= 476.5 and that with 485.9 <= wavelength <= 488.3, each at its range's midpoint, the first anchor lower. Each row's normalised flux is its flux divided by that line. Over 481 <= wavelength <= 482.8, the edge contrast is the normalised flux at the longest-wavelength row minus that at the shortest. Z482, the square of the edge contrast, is 0.012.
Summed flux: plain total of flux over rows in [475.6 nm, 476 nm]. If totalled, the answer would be 44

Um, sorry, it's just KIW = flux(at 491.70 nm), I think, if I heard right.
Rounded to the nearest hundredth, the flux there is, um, 13.65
